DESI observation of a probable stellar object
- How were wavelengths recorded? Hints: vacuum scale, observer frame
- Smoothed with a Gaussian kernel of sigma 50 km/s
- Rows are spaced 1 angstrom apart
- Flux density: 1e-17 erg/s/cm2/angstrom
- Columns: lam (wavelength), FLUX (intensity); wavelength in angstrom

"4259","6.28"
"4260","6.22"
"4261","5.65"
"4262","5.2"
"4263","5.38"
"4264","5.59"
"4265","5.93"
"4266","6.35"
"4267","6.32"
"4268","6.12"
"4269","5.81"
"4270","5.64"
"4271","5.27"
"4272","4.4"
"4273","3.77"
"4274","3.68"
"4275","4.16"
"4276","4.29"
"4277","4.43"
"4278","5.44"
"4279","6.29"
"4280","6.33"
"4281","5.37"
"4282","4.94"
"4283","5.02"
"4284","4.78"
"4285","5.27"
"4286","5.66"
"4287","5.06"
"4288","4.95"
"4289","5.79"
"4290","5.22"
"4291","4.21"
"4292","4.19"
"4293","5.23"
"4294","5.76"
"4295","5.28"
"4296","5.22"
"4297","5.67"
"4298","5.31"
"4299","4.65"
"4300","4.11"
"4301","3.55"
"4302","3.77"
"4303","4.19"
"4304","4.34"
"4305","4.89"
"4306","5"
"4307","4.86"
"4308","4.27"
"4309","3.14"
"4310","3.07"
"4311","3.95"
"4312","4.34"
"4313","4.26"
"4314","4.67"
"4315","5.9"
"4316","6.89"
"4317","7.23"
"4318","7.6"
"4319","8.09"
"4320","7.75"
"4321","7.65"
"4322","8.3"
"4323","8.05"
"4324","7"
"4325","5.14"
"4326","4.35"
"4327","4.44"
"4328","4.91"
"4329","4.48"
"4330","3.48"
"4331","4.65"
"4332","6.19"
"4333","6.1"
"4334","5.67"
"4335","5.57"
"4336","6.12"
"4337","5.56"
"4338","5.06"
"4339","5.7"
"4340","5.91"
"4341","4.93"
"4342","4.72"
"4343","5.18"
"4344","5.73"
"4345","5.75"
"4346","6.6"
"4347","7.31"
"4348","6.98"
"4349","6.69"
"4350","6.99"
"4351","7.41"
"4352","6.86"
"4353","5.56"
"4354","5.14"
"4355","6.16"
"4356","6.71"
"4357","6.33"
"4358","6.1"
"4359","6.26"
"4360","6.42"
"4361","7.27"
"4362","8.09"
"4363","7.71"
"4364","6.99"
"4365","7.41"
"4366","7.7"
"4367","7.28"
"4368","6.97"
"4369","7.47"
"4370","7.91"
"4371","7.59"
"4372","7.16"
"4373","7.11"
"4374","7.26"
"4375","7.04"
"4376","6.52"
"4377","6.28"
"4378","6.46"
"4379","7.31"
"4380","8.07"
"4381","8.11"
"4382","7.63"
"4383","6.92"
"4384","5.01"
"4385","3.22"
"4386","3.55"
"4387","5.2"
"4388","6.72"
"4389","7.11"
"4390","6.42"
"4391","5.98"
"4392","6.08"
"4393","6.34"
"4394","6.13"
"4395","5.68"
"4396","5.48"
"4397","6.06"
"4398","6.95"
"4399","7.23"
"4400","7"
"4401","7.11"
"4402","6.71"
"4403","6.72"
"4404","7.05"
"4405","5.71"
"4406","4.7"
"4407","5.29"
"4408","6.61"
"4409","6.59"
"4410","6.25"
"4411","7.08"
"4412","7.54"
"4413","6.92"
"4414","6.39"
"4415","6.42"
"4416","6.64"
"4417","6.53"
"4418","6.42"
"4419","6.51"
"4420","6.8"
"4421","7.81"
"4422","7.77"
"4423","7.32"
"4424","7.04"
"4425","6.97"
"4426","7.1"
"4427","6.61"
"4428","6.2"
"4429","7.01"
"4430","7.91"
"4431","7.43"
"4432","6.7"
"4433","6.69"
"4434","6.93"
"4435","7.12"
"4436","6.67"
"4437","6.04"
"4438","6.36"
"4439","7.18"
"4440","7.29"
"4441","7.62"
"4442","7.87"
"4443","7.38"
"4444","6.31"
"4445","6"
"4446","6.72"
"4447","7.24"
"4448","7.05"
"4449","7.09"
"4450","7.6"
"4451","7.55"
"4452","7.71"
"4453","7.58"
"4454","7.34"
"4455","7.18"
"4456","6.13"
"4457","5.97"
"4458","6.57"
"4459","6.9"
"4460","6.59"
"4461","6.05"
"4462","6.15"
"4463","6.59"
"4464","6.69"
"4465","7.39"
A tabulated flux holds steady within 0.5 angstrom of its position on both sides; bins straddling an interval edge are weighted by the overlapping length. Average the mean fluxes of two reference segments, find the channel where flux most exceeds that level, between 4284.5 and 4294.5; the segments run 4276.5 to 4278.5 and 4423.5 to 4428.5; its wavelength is 4289 angstrom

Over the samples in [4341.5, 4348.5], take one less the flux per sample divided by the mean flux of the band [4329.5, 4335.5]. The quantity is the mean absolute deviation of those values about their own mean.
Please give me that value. 0.150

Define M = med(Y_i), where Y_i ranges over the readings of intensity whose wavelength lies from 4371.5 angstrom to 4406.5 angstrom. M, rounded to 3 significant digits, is 6.71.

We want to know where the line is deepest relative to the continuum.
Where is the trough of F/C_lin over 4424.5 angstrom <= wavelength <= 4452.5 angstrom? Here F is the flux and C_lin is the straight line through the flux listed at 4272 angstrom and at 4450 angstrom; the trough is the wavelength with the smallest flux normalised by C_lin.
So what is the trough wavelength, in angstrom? 4445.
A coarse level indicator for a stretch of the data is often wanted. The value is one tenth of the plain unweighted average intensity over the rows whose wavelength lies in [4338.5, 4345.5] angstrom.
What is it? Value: 0.54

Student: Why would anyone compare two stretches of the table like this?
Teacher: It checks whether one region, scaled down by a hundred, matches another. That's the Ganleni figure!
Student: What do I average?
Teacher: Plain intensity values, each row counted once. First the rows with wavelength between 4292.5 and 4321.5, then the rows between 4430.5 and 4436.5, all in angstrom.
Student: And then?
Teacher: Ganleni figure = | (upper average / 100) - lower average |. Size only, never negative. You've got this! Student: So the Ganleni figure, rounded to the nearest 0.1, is 5.1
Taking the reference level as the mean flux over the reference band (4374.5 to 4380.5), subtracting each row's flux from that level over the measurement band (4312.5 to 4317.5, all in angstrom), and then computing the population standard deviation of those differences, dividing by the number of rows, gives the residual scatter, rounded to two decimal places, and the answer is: 1.17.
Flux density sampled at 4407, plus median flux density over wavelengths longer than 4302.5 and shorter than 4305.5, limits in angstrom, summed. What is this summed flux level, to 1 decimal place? 9.6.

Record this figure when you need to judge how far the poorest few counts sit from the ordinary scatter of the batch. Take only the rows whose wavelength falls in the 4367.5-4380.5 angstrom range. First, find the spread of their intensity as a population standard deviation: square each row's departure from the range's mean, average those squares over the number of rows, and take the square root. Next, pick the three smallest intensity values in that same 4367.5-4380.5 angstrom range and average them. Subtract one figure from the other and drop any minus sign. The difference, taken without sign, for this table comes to 5.9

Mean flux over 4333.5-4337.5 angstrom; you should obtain 5.7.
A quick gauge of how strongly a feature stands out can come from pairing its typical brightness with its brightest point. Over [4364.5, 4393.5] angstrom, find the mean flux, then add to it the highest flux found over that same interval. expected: 14.8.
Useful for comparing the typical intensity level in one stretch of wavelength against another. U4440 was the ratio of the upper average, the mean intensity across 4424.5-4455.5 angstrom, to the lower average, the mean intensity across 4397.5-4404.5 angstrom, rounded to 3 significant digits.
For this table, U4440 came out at 1.01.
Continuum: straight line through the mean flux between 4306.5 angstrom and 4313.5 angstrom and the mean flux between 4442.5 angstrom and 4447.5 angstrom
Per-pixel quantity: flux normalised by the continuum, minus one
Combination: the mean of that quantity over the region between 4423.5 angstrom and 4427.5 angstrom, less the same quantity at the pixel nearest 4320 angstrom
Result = -0.8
